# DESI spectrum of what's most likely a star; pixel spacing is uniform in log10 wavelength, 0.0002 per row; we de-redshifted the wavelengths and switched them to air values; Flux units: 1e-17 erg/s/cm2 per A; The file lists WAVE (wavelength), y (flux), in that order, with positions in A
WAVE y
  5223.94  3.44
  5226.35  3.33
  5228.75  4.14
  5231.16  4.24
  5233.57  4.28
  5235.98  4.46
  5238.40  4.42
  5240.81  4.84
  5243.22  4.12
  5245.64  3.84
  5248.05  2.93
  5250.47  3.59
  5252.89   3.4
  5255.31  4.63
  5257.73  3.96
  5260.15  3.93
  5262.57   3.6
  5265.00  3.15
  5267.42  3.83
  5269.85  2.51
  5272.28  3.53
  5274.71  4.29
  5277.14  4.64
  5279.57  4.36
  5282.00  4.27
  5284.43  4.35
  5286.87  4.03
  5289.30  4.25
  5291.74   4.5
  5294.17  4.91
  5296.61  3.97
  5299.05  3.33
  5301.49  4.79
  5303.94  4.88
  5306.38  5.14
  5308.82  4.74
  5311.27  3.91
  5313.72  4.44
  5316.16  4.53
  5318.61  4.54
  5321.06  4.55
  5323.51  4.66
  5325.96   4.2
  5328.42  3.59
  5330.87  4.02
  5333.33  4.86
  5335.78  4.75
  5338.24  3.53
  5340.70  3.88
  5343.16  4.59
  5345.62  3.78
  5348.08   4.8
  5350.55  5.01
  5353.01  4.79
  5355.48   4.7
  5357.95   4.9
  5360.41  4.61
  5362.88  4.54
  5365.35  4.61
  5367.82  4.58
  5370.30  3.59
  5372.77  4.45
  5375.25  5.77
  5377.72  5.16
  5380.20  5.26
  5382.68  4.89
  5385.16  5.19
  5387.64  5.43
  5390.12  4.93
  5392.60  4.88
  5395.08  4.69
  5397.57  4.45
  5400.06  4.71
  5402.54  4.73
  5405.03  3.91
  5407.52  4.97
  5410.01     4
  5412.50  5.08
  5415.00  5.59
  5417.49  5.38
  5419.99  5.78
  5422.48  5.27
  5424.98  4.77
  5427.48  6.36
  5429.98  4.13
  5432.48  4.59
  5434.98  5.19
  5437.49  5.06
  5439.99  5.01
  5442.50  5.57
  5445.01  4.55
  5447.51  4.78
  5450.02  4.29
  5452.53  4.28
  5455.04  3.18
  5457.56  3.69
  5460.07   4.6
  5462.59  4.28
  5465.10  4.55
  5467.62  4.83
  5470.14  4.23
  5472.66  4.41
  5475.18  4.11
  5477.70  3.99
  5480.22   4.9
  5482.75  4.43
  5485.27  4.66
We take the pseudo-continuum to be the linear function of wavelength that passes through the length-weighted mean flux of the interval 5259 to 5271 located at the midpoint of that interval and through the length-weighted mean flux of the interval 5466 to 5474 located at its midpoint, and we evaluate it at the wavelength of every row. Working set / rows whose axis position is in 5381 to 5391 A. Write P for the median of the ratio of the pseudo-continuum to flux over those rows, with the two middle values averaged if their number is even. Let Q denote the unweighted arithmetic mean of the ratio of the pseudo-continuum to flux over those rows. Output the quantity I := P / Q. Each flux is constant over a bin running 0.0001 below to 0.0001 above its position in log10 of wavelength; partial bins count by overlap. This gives 1.01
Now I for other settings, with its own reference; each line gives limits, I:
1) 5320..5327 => 0.98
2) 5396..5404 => 0.98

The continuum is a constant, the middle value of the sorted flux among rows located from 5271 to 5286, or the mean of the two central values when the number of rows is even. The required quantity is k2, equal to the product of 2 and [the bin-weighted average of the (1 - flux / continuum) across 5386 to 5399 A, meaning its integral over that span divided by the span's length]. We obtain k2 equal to -0.26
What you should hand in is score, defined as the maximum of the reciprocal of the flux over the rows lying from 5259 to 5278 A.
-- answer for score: 0.40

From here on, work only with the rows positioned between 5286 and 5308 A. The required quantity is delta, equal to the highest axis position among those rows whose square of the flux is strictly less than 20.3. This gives 5299.05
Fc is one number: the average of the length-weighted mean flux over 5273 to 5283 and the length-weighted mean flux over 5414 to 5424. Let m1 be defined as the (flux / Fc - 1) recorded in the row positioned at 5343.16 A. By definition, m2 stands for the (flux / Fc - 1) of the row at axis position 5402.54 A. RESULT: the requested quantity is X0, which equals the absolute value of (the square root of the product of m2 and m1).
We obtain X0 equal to 0.05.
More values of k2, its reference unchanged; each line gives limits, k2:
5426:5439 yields -0.34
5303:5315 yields -0.14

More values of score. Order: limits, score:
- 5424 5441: 0.24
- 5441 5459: 0.31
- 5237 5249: 0.34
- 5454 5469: 0.31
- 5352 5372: 0.28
